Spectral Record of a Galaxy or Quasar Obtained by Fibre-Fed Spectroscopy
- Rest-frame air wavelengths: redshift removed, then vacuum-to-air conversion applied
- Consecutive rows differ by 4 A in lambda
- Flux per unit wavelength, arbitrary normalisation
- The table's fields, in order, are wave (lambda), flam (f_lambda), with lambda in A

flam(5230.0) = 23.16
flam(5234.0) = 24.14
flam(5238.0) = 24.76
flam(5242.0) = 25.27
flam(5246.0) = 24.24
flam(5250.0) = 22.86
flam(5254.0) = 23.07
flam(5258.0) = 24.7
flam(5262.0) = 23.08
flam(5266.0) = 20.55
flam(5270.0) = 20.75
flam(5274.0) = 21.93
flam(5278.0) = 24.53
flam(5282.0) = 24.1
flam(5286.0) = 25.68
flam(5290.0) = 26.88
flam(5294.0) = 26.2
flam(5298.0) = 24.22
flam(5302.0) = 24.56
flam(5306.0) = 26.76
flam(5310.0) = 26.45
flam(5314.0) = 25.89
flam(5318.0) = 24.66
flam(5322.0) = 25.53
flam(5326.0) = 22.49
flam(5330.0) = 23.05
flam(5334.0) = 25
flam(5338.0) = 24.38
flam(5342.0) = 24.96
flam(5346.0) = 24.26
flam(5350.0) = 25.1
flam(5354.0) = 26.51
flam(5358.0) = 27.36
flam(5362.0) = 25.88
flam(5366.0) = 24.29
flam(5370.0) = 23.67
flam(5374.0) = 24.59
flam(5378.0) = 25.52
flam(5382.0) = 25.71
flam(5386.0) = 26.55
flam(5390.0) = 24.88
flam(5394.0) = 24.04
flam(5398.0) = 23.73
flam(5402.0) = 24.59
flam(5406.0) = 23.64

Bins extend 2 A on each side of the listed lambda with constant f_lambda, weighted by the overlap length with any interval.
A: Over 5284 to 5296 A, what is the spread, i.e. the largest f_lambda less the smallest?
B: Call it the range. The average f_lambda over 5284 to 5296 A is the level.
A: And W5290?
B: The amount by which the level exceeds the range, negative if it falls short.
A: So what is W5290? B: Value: 25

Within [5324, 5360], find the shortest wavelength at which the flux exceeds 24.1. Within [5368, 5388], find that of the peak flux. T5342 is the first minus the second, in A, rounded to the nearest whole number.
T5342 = -52 A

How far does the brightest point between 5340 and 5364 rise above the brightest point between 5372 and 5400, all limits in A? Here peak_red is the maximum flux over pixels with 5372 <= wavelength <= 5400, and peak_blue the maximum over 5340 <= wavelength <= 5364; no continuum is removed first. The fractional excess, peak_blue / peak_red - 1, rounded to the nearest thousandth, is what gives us 0.031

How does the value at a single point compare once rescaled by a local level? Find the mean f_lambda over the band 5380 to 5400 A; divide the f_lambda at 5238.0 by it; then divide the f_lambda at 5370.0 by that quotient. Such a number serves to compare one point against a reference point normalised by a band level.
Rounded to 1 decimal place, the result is 23.9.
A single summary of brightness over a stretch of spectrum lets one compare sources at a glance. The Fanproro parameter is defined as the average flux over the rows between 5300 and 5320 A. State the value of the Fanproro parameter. 25.7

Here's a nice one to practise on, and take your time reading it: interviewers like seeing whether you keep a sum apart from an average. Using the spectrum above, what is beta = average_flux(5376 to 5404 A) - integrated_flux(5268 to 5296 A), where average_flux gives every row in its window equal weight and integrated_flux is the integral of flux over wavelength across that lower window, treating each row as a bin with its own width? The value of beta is -655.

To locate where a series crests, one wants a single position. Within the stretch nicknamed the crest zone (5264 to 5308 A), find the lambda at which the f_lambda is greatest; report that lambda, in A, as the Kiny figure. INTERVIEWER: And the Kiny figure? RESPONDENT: 5290.0 A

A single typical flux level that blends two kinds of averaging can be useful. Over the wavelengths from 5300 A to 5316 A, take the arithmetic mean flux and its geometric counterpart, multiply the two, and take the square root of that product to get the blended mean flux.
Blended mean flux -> 25.9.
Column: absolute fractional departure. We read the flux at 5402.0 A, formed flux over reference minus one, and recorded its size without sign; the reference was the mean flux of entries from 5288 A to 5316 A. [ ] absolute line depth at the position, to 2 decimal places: 0.05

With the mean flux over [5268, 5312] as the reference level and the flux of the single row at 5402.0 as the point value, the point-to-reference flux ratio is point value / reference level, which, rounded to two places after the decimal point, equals 0.99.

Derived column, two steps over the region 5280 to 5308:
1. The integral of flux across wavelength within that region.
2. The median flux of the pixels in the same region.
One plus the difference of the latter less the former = -687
